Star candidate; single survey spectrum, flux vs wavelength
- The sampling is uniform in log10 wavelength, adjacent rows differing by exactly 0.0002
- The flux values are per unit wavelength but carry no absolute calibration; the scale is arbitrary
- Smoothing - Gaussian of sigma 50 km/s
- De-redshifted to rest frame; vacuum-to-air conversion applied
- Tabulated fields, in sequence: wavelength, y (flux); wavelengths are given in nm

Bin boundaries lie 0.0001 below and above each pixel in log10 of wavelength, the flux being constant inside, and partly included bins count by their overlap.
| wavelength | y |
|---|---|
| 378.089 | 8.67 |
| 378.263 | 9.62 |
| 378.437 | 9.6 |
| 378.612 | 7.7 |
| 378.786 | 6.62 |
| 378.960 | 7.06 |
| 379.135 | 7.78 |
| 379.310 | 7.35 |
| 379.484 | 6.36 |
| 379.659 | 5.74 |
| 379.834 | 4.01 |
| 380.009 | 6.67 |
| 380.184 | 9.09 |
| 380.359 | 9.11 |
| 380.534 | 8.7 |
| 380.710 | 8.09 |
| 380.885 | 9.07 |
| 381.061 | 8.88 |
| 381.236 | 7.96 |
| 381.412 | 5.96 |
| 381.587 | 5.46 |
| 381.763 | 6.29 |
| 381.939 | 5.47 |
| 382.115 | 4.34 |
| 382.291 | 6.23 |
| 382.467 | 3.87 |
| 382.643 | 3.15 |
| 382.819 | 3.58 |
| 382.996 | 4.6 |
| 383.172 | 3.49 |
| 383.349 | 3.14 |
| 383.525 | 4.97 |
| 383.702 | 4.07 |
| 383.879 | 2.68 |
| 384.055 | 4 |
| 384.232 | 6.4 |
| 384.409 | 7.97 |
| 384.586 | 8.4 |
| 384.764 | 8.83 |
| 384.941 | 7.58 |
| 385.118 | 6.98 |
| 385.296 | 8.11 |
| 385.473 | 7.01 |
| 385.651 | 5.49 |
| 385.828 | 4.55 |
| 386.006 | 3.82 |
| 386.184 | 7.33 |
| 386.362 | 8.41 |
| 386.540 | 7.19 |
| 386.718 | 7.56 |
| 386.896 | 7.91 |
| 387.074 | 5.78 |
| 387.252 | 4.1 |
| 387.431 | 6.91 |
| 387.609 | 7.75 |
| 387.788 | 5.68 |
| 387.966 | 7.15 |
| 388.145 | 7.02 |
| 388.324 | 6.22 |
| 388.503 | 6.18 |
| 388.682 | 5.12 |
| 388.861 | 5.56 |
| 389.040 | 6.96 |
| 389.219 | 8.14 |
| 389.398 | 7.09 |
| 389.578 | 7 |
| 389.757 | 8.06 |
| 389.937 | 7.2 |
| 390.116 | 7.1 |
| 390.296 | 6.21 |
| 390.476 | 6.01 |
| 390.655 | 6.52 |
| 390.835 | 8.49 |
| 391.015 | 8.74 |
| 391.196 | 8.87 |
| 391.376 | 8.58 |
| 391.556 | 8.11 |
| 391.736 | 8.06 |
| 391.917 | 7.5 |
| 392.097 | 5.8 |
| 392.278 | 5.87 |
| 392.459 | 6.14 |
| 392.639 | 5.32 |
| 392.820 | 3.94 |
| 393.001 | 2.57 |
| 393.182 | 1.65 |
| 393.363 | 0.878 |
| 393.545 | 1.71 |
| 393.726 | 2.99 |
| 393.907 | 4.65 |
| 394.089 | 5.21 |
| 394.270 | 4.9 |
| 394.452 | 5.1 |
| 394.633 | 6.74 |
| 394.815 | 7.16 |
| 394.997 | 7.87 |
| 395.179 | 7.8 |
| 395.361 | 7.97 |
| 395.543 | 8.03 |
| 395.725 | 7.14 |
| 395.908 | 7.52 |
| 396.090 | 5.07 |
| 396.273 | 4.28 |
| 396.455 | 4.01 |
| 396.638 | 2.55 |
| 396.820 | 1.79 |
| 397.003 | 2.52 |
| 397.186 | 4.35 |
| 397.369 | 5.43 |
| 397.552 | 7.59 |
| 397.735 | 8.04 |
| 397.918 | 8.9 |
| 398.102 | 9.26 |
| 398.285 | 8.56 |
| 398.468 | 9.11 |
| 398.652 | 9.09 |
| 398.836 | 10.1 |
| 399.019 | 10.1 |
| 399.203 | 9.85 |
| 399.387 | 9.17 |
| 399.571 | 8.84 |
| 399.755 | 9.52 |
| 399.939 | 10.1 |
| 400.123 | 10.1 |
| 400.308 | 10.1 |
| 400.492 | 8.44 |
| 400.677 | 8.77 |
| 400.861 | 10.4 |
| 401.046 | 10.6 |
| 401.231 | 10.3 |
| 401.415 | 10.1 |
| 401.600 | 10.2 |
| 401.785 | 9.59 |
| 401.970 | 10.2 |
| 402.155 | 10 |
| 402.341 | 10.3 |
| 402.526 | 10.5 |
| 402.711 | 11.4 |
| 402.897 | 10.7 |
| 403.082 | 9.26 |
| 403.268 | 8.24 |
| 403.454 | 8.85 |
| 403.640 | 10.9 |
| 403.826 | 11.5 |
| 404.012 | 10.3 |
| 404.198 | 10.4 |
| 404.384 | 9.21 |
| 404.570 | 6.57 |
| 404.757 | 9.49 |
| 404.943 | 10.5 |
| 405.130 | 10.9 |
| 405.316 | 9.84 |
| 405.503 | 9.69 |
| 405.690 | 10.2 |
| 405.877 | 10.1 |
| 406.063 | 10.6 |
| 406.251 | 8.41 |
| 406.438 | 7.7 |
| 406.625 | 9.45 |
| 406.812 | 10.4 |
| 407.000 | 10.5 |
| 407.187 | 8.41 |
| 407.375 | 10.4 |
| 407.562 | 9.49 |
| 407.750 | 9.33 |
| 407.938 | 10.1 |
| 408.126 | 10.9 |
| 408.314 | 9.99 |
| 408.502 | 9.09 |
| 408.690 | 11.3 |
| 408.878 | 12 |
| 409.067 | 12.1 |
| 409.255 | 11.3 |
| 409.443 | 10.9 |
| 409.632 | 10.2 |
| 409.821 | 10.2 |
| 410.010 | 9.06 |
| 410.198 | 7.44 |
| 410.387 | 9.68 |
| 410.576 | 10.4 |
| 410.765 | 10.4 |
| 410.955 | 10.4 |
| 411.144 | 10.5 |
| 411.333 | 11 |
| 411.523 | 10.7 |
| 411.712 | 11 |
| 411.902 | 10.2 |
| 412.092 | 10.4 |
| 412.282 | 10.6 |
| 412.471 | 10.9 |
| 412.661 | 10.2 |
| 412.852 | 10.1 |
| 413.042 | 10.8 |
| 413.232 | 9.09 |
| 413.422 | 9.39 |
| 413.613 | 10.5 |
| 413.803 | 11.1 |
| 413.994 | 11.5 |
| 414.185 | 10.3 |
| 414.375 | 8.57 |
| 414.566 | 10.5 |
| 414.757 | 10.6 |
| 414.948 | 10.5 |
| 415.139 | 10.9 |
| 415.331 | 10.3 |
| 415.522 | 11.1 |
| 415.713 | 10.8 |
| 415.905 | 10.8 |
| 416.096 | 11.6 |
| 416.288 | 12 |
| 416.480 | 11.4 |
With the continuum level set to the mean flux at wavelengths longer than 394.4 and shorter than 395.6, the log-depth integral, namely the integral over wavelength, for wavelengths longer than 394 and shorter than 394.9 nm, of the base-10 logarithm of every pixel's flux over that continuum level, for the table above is -0.09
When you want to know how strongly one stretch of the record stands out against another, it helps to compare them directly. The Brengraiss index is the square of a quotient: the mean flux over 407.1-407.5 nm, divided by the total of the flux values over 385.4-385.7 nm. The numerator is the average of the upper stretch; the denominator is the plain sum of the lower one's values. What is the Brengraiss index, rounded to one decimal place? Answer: 0.6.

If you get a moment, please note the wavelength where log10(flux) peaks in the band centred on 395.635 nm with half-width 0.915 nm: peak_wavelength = 395.543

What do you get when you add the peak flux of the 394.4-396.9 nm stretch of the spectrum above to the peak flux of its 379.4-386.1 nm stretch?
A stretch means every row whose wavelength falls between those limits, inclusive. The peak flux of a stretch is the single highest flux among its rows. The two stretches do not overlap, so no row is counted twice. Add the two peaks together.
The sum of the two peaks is 17.1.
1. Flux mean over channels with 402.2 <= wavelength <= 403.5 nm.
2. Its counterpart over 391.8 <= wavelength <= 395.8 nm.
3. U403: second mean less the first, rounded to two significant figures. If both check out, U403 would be -4.6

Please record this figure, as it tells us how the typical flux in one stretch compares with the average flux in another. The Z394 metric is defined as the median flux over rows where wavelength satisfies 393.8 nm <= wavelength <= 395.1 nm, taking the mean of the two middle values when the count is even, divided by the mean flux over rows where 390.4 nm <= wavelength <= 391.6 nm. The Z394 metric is 0.66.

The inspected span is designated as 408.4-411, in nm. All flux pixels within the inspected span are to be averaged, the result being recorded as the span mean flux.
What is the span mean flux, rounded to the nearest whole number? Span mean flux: 10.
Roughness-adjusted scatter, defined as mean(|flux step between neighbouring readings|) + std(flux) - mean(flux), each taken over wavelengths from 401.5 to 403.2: -9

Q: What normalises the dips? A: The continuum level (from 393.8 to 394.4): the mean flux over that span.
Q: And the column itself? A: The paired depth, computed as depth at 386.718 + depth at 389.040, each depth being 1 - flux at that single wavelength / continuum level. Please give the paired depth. -1.0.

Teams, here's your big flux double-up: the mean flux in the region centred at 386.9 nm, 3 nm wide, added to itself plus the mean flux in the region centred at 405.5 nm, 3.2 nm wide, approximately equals 22.6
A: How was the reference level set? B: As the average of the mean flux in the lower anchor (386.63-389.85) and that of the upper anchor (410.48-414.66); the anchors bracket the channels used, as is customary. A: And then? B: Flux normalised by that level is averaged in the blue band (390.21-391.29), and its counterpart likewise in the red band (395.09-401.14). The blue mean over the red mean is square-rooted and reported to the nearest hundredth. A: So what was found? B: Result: 0.98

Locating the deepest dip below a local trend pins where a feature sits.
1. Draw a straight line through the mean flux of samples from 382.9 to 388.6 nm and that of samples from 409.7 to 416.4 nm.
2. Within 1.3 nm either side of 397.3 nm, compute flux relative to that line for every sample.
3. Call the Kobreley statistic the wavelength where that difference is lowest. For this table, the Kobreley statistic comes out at 396.820 nm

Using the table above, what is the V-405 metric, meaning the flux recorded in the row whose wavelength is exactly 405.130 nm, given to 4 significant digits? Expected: 10.90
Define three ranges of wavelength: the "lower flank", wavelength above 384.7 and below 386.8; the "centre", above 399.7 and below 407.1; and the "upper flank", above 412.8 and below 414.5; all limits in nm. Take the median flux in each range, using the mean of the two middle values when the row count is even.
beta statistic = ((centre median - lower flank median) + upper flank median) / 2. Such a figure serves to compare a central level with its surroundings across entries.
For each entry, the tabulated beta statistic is 7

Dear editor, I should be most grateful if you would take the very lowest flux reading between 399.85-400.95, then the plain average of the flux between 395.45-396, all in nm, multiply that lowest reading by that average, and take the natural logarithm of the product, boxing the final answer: 4.2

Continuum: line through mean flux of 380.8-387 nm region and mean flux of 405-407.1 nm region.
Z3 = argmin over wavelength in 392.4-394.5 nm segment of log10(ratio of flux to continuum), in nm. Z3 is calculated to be 393.363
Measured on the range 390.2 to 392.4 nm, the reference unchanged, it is 392.097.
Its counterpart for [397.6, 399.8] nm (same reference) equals 397.735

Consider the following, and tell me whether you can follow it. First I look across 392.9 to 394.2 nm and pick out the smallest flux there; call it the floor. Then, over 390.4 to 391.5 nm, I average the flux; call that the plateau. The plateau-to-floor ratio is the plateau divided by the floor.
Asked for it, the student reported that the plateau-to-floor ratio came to 9.0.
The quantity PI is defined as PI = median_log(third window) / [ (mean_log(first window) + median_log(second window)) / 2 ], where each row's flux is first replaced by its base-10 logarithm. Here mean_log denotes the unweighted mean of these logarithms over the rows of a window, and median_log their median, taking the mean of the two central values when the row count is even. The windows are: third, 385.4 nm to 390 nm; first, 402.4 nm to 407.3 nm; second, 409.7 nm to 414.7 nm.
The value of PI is 0.844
